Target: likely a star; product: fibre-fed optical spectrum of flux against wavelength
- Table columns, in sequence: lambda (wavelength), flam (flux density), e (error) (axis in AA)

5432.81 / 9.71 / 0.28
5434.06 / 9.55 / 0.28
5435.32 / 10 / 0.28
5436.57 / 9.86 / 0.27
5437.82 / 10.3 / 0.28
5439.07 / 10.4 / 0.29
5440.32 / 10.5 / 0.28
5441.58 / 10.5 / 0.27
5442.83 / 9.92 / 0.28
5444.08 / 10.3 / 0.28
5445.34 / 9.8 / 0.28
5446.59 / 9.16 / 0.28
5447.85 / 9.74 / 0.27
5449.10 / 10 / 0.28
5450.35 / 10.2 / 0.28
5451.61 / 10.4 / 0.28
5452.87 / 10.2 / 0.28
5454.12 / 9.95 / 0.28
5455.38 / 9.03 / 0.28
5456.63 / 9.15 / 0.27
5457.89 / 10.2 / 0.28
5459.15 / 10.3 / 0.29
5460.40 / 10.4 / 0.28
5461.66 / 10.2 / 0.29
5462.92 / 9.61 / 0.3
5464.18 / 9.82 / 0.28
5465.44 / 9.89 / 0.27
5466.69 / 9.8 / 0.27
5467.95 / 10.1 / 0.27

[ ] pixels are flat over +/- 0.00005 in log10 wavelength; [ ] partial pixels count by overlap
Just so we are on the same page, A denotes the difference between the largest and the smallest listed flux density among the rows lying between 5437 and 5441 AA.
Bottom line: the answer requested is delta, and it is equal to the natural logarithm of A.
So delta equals -1.6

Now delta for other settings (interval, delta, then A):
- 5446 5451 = 0.0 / 1.04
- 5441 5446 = -0.4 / 0.70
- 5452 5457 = 0.2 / 1.17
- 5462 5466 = -1.3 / 0.28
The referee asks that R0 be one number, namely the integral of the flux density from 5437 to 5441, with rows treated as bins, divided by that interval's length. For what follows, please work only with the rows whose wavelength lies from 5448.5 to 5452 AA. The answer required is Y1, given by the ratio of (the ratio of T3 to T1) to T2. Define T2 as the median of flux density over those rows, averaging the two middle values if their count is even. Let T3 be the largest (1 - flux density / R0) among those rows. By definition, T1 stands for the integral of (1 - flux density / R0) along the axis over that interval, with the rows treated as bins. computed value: 0.056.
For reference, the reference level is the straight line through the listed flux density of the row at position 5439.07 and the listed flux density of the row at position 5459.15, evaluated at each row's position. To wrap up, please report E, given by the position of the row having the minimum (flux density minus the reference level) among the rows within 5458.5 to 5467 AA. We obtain 5462.92 AA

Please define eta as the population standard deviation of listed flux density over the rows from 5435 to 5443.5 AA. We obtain 0.26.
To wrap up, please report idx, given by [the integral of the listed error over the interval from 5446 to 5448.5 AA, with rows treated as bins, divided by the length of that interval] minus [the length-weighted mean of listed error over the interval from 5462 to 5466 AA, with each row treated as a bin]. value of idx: -0.009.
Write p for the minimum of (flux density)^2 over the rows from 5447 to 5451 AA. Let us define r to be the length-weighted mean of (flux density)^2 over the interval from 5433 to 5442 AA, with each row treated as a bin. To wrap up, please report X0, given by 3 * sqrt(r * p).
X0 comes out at 296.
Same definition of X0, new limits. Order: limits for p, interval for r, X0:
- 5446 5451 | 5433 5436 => 268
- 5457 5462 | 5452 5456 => 299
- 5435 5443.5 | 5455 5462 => 293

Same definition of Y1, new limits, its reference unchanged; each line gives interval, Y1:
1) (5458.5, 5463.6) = 0.059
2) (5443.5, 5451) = 0.032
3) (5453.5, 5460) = 0.033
